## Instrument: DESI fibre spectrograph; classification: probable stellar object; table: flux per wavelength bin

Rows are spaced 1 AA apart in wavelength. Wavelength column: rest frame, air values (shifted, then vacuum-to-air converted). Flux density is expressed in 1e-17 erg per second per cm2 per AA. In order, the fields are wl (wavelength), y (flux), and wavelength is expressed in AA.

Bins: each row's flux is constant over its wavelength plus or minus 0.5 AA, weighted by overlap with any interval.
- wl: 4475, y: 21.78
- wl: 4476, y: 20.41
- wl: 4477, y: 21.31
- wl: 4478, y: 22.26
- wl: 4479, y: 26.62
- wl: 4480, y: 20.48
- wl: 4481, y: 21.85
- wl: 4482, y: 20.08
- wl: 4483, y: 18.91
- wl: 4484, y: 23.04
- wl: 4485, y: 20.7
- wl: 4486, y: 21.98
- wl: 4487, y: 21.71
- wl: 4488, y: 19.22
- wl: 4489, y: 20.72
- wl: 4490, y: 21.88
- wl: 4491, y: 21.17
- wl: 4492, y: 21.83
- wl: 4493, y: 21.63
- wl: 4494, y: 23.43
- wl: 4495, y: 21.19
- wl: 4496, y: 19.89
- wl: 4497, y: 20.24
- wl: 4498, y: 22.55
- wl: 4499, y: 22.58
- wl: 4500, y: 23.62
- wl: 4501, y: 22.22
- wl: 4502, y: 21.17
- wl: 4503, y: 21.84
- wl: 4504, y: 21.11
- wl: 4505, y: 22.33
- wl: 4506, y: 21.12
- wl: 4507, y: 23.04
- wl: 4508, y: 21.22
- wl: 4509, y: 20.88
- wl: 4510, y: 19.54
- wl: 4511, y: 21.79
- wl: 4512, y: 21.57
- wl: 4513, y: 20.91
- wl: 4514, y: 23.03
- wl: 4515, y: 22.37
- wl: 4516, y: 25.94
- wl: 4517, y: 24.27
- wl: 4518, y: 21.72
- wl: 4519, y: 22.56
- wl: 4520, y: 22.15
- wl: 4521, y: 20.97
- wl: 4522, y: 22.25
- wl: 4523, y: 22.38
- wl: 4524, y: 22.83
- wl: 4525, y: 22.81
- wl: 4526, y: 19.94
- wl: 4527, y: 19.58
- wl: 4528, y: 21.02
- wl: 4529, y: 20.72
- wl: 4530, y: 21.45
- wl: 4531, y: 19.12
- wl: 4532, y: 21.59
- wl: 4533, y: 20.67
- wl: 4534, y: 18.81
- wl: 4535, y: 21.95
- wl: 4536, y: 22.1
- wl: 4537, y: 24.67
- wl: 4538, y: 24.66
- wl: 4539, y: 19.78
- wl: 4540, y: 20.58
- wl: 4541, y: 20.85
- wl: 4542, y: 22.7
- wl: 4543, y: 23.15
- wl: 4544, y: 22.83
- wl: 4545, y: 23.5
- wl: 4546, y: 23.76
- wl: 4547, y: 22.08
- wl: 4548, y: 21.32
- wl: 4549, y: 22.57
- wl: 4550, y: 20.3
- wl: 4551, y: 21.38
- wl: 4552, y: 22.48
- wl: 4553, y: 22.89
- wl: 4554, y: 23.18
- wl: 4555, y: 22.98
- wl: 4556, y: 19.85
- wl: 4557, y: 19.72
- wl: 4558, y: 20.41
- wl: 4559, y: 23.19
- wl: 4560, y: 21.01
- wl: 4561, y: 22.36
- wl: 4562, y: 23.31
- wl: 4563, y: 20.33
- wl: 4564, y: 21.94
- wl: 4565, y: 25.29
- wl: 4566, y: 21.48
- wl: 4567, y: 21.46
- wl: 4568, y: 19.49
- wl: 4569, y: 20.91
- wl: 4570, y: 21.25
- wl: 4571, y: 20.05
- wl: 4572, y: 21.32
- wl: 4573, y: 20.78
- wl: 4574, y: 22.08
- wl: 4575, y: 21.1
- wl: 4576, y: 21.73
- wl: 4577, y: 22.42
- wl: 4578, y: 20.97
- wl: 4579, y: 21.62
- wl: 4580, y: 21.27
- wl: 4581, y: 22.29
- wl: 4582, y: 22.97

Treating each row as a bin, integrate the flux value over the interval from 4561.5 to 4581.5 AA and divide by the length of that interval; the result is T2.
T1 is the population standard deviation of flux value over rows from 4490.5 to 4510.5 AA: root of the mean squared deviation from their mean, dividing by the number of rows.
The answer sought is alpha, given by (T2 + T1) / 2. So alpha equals 11.3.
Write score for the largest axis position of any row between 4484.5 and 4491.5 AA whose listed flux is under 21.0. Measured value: 4489 AA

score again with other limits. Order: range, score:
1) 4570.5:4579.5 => 4578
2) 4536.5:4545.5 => 4541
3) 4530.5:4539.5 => 4539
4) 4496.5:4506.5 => 4497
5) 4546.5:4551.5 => 4550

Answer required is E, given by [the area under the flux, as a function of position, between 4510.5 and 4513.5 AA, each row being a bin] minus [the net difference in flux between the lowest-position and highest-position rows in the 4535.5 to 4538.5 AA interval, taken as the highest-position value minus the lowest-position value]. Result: 61.7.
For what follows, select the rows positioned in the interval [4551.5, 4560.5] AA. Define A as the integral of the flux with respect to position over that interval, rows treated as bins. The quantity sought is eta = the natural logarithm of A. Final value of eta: 5.3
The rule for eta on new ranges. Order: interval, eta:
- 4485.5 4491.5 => 4.8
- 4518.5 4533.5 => 5.8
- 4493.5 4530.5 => 6.7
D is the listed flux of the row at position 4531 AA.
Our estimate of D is 19.12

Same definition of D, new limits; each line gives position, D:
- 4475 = 21.78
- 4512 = 21.57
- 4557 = 19.72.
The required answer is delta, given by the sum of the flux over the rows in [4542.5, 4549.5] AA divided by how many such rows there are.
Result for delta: 22.74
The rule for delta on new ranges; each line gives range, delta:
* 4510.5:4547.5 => 21.97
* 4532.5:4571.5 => 21.83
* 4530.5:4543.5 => 21.59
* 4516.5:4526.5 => 22.19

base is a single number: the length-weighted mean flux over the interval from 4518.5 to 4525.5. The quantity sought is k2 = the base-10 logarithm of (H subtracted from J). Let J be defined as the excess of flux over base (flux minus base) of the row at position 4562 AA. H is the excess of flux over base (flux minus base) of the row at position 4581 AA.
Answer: 0.01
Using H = 0.0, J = 1.0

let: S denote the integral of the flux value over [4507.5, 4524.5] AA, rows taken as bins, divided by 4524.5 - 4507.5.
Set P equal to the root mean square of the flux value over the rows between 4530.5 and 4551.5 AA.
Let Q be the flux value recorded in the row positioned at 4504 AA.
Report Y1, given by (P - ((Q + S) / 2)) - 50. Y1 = -49.7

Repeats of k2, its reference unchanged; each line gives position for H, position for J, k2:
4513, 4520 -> 0.09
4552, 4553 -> -0.39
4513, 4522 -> 0.13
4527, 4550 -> -0.14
